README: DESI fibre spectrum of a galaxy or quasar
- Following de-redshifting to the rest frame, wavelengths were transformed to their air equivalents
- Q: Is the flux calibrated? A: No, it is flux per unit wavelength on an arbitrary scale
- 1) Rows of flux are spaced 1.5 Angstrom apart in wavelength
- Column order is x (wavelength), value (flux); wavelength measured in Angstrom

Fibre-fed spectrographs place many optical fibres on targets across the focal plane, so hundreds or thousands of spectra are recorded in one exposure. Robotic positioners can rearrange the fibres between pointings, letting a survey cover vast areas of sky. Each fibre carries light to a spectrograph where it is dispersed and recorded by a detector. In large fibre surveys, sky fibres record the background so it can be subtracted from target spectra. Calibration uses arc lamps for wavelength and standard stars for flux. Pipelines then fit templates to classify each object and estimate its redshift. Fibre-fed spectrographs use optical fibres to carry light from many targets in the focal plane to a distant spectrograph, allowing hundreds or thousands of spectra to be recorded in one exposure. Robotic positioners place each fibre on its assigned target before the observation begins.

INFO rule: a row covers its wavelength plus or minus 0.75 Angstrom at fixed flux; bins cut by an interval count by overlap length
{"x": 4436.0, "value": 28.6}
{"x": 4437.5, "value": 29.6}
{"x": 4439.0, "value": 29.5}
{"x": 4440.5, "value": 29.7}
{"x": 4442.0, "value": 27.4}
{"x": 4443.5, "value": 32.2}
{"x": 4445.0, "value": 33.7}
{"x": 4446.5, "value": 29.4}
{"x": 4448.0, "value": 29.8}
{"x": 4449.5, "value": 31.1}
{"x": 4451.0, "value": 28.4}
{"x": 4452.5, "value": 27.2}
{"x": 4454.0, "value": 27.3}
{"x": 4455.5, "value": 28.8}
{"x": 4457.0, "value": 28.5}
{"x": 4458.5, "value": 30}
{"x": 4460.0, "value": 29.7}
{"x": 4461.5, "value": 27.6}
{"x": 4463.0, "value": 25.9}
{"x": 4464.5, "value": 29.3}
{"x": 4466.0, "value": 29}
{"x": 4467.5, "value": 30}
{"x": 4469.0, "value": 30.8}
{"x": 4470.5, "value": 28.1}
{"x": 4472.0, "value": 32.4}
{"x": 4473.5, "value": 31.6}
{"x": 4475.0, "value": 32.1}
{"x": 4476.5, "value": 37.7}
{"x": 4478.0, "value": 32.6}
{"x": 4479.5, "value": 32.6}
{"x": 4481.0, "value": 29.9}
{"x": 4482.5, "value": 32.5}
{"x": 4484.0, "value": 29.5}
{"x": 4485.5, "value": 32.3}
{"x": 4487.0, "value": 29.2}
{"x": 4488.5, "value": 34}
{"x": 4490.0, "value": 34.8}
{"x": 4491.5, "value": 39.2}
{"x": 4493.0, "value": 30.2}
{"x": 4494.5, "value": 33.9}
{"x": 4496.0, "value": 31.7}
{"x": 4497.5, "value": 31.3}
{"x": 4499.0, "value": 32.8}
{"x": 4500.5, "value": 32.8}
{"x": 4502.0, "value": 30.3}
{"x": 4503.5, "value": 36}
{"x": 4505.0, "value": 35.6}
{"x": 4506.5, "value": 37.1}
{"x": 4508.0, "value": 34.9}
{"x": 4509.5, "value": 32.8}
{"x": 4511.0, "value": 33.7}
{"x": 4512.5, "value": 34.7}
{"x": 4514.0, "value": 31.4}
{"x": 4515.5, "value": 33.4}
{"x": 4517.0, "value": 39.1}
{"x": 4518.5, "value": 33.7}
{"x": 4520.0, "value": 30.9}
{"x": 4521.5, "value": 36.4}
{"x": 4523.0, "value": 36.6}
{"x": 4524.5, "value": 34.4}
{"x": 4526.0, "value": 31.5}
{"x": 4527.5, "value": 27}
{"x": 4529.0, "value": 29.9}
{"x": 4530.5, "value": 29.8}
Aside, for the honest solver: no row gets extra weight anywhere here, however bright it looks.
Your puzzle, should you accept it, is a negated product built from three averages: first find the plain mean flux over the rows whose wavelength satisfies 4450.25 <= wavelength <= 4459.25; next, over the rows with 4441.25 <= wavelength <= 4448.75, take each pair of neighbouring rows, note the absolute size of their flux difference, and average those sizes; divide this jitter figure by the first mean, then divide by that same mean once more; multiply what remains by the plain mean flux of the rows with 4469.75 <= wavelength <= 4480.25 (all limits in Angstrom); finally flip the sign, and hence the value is -0.11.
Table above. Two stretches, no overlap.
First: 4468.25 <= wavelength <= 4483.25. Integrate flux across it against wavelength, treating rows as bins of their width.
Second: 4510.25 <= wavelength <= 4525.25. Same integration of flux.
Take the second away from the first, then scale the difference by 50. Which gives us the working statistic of -1800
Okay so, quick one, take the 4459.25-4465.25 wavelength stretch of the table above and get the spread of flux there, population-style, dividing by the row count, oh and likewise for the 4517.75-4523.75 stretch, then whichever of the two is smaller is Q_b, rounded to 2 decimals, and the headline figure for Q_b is 1.51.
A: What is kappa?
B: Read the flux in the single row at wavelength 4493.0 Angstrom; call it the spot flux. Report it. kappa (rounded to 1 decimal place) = 30.2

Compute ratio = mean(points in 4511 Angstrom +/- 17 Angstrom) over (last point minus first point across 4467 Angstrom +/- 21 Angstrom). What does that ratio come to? -168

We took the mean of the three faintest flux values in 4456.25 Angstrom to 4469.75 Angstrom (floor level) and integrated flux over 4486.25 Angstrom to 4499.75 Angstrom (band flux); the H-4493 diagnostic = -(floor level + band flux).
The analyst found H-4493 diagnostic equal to -473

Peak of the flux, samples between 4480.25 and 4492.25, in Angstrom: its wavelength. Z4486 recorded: 4491.5 Angstrom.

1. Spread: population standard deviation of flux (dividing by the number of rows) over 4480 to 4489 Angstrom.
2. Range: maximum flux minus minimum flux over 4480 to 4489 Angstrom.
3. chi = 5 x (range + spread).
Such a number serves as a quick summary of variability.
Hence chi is 33.0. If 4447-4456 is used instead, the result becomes 26.3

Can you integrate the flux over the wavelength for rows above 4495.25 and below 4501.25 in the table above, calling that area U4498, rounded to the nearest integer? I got 193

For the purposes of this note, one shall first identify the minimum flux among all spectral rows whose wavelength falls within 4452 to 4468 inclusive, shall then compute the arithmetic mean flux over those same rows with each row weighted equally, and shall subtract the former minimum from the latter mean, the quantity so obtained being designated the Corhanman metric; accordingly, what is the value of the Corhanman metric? 2.6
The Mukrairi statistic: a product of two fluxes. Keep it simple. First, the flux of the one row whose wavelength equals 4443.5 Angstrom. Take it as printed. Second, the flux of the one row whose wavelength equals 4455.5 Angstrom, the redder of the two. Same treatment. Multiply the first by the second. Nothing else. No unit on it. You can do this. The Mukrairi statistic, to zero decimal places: 927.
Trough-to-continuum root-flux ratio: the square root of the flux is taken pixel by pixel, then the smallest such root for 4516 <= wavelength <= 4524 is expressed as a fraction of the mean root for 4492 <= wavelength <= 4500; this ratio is 0.98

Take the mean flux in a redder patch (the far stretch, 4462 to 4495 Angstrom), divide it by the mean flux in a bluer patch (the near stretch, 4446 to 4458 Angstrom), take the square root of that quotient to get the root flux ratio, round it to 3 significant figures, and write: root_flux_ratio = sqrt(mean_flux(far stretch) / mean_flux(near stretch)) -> 1.05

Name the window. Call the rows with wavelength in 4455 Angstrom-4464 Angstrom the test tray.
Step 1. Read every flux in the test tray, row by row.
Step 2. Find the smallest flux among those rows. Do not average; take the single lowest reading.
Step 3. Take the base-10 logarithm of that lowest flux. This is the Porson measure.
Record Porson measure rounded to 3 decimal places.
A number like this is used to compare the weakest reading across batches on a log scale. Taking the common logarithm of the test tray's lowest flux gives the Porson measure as 1.413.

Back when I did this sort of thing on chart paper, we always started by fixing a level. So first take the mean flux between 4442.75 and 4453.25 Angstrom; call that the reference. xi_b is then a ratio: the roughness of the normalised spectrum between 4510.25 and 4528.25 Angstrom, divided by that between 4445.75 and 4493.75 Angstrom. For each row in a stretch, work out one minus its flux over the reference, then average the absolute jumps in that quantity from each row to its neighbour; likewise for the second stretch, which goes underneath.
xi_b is 1.4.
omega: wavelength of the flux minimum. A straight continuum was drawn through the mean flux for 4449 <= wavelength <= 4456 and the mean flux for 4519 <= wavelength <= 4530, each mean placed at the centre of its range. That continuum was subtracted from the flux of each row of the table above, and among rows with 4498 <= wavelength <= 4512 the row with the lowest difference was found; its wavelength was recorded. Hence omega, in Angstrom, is 4502.0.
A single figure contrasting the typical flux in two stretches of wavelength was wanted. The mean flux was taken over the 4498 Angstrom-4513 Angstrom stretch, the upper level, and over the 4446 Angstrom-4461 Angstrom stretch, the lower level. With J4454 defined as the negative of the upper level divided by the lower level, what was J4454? -1.17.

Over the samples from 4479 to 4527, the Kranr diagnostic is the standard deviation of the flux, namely 2.6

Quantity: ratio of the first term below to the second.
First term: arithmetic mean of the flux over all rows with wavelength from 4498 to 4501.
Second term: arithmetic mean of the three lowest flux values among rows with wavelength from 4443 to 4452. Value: 1.12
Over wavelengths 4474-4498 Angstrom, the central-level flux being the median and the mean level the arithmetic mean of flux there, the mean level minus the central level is 0.32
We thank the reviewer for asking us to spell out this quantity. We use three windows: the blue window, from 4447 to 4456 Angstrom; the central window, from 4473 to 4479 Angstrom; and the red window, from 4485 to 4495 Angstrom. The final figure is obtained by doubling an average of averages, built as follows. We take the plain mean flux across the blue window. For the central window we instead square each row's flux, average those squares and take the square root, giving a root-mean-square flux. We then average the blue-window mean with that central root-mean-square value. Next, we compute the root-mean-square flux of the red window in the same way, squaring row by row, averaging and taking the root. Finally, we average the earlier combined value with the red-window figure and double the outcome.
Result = 64.7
